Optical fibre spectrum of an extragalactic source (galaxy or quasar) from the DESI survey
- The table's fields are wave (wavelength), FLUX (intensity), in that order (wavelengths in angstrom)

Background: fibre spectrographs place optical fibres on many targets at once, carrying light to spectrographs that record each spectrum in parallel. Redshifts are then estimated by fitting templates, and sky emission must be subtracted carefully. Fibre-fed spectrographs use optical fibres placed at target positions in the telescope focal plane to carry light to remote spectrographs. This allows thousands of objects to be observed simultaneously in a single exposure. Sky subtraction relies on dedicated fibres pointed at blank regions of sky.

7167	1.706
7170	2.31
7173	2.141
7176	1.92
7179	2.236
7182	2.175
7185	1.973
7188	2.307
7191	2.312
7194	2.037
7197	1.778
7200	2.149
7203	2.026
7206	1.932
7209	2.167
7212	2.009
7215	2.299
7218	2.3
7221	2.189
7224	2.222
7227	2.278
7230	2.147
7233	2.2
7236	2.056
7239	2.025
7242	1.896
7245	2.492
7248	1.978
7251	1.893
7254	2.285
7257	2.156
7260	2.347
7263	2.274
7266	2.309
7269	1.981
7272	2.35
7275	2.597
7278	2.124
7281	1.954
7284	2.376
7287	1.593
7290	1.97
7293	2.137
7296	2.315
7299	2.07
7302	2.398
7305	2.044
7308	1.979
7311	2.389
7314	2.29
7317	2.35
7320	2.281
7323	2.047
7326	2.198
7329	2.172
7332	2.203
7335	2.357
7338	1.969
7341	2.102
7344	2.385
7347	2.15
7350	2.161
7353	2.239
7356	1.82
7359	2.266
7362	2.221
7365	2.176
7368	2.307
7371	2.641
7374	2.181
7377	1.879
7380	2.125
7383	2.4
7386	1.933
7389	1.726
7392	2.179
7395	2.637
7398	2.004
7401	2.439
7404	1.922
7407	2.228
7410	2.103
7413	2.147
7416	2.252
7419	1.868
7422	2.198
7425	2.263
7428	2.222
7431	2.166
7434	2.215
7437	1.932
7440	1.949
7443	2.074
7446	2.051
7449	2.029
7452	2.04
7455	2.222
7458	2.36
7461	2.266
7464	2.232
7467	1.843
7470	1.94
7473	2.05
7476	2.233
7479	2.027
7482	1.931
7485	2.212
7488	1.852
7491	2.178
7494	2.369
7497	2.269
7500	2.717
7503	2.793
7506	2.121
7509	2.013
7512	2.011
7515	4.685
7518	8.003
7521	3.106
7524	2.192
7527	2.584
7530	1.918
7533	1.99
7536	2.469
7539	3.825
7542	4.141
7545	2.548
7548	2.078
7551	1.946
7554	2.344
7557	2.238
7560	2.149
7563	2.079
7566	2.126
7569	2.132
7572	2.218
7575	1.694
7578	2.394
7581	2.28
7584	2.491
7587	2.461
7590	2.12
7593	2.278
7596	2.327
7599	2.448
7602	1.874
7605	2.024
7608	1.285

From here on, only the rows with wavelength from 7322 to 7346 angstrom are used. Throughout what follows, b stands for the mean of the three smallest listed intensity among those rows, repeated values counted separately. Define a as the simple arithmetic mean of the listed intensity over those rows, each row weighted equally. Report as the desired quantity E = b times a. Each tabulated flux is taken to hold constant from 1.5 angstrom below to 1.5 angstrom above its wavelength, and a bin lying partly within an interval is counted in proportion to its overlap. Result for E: 4.44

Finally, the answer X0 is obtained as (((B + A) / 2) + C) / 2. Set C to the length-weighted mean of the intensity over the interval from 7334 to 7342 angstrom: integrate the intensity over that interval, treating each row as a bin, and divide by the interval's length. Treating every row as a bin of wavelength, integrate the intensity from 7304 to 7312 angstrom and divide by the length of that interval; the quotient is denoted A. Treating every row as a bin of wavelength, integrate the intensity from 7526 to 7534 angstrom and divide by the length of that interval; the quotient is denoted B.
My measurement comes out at 2.13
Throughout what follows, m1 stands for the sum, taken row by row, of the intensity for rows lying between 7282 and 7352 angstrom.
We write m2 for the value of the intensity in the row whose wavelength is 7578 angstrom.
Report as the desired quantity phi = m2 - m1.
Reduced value -47.5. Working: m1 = 49.9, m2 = 2.394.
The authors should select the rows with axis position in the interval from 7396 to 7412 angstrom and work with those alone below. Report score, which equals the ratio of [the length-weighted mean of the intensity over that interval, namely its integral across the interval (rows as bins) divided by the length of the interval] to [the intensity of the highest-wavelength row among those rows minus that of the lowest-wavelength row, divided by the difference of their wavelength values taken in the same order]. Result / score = 261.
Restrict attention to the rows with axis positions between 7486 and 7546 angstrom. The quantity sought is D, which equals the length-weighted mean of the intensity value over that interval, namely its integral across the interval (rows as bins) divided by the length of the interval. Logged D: 2.89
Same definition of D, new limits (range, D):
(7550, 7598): 2.21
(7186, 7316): 2.15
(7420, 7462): 2.14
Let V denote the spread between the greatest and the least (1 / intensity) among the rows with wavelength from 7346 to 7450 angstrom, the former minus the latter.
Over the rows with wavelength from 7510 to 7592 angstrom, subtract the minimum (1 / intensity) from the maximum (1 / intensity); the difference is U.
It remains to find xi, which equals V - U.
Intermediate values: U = 0.47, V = 0.201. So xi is -0.3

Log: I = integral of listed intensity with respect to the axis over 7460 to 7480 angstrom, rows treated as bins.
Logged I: 42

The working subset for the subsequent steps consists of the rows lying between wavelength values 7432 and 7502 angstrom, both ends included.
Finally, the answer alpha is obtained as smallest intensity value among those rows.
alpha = 1.843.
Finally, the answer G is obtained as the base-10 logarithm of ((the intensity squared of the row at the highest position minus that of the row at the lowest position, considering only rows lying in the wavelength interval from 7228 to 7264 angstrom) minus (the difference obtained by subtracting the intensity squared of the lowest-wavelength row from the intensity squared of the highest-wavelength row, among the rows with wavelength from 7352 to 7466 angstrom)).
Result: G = -0.2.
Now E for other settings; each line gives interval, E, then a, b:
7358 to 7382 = 4.58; 2.22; 2.06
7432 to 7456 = 4.07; 2.06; 1.97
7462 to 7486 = 3.92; 2.06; 1.90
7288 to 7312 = 4.32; 2.16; 2.00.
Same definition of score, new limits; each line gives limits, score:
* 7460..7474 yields -114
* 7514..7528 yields -24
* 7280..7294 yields 131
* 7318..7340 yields -126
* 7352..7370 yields 481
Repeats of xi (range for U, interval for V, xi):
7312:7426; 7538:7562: 0.1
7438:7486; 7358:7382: 0.0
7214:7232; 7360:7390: 0.2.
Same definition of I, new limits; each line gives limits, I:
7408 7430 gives 47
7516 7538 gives 71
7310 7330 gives 45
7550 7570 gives 43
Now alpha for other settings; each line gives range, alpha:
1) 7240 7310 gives 1.593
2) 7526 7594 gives 1.694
